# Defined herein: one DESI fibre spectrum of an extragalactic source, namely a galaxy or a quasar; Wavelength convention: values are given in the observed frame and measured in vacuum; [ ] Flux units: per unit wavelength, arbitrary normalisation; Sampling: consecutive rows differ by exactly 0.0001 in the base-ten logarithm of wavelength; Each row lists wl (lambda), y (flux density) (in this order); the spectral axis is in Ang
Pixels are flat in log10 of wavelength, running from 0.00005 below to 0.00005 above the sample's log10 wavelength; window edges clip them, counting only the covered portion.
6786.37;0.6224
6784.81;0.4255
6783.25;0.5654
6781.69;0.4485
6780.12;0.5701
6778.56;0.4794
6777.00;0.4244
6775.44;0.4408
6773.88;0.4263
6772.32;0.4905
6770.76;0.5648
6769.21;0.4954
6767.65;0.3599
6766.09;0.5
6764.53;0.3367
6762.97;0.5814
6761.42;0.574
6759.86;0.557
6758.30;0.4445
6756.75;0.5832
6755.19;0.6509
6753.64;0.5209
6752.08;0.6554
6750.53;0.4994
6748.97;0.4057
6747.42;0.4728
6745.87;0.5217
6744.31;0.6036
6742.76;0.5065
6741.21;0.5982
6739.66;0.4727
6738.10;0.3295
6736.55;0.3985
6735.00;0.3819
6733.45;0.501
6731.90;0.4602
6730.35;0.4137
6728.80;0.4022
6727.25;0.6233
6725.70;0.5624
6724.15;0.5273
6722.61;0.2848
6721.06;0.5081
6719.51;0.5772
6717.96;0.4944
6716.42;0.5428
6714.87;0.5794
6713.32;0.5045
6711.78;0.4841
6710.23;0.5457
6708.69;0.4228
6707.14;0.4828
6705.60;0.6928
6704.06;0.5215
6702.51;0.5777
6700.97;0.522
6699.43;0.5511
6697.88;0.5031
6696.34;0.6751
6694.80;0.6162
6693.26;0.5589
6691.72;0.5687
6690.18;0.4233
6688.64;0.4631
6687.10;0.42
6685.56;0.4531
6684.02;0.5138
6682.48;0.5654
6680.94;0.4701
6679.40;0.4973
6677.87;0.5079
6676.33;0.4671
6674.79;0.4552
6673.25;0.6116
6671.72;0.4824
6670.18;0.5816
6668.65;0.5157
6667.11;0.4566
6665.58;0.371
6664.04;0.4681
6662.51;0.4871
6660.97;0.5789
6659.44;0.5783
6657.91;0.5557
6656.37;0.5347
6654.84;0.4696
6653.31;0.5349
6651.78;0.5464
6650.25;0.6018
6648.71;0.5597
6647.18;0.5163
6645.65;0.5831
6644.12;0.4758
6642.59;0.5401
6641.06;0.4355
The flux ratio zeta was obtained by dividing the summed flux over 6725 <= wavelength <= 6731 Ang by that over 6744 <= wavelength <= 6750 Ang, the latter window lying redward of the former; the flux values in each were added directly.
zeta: 1.00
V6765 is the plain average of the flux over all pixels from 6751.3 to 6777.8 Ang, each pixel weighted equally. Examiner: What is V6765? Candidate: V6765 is 0.51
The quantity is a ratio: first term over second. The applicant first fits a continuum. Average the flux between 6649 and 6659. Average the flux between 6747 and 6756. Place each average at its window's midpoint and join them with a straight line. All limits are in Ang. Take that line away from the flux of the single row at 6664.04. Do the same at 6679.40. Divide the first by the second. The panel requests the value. 1.7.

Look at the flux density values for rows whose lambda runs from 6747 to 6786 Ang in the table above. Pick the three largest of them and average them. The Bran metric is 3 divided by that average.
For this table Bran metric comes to 4.76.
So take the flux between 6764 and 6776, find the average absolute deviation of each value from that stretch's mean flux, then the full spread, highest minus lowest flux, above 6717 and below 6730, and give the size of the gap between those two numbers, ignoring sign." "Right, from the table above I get 0.28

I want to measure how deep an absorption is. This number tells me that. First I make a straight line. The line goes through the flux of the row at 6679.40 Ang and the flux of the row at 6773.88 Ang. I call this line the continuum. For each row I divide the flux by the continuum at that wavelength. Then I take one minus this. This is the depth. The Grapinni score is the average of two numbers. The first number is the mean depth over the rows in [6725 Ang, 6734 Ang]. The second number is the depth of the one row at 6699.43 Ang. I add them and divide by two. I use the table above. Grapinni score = -0.108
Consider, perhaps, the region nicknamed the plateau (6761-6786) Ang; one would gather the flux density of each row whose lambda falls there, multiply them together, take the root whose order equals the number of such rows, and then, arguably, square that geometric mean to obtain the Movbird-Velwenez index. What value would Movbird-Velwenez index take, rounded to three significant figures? 0.225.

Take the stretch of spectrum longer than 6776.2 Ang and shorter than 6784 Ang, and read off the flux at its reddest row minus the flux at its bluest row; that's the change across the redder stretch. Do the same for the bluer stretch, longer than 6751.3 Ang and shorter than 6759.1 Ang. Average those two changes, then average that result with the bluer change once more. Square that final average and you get 0.015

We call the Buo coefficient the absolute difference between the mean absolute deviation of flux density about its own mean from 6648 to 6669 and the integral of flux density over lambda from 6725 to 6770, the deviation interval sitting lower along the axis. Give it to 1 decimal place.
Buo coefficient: 22.3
